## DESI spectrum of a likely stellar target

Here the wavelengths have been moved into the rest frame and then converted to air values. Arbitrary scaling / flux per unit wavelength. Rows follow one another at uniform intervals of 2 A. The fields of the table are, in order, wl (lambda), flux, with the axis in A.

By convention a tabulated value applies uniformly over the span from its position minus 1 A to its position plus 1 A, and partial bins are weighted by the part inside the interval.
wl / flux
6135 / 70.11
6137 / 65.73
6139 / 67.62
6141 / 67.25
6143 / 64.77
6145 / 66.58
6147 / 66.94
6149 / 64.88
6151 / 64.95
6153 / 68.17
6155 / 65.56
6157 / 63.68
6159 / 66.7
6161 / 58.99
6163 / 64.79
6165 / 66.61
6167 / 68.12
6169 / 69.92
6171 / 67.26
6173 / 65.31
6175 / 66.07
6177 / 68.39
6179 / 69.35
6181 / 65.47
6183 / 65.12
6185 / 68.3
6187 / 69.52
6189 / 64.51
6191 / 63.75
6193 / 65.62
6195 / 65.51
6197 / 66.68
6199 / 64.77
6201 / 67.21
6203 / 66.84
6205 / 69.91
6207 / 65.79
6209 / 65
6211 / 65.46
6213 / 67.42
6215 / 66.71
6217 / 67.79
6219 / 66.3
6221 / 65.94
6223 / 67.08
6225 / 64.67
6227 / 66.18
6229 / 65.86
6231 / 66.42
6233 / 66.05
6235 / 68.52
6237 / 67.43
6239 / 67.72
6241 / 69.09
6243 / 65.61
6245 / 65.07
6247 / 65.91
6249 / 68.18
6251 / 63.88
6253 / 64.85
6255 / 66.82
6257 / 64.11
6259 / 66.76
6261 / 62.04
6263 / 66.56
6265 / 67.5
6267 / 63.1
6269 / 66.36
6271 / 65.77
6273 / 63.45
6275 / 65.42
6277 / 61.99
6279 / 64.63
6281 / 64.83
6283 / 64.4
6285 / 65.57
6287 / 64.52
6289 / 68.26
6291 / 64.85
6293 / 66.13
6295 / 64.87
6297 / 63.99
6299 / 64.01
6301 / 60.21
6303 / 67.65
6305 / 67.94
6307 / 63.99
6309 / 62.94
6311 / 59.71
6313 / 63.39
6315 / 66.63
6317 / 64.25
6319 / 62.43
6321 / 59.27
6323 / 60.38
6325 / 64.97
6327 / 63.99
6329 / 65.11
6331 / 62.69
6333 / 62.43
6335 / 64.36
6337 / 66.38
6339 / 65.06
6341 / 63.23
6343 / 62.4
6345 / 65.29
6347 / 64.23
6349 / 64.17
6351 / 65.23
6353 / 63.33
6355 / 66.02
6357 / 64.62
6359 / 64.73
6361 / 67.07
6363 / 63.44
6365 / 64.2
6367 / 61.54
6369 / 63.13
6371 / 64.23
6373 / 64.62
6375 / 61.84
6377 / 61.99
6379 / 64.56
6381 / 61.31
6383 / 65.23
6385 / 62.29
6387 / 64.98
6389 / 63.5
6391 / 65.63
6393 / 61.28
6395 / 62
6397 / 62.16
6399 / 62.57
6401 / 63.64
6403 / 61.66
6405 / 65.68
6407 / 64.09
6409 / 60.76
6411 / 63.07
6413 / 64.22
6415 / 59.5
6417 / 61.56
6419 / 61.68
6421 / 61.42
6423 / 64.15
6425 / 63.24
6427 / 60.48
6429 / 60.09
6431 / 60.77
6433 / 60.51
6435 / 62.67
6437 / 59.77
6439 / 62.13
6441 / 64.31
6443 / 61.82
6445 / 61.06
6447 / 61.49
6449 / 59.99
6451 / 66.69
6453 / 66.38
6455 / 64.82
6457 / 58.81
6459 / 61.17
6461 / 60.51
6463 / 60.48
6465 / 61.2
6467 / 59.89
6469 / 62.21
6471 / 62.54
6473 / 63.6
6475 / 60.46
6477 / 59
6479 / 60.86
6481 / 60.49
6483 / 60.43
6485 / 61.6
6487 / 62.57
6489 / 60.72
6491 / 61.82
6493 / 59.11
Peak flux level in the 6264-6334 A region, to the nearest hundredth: 68.26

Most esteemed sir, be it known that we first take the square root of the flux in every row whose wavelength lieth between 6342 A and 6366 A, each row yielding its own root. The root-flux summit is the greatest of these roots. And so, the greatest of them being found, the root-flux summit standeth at 8.19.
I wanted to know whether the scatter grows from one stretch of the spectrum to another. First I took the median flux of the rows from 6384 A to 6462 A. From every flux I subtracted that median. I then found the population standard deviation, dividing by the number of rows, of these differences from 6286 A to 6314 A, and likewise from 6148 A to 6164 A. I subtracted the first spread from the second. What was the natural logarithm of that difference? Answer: -2.9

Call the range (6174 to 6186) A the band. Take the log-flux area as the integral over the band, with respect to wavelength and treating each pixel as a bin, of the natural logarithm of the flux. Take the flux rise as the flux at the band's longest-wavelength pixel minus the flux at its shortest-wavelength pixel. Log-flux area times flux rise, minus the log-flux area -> 62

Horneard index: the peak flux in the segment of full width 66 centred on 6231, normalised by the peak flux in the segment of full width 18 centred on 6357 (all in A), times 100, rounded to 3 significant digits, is 104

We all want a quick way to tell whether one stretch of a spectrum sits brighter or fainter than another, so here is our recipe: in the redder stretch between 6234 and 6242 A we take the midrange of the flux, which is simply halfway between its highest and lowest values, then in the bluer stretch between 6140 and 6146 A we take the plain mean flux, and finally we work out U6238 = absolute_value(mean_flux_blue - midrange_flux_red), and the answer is 2.06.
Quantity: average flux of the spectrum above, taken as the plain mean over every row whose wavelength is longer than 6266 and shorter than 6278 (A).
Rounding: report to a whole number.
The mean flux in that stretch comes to 64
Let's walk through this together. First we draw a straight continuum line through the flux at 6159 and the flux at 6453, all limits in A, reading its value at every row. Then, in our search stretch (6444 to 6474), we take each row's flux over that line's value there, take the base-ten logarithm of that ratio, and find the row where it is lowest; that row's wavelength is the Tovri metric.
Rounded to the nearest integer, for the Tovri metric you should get 6457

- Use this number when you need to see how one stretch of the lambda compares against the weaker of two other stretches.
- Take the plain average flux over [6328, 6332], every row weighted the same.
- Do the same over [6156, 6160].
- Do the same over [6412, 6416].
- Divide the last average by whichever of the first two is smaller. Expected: 0.97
